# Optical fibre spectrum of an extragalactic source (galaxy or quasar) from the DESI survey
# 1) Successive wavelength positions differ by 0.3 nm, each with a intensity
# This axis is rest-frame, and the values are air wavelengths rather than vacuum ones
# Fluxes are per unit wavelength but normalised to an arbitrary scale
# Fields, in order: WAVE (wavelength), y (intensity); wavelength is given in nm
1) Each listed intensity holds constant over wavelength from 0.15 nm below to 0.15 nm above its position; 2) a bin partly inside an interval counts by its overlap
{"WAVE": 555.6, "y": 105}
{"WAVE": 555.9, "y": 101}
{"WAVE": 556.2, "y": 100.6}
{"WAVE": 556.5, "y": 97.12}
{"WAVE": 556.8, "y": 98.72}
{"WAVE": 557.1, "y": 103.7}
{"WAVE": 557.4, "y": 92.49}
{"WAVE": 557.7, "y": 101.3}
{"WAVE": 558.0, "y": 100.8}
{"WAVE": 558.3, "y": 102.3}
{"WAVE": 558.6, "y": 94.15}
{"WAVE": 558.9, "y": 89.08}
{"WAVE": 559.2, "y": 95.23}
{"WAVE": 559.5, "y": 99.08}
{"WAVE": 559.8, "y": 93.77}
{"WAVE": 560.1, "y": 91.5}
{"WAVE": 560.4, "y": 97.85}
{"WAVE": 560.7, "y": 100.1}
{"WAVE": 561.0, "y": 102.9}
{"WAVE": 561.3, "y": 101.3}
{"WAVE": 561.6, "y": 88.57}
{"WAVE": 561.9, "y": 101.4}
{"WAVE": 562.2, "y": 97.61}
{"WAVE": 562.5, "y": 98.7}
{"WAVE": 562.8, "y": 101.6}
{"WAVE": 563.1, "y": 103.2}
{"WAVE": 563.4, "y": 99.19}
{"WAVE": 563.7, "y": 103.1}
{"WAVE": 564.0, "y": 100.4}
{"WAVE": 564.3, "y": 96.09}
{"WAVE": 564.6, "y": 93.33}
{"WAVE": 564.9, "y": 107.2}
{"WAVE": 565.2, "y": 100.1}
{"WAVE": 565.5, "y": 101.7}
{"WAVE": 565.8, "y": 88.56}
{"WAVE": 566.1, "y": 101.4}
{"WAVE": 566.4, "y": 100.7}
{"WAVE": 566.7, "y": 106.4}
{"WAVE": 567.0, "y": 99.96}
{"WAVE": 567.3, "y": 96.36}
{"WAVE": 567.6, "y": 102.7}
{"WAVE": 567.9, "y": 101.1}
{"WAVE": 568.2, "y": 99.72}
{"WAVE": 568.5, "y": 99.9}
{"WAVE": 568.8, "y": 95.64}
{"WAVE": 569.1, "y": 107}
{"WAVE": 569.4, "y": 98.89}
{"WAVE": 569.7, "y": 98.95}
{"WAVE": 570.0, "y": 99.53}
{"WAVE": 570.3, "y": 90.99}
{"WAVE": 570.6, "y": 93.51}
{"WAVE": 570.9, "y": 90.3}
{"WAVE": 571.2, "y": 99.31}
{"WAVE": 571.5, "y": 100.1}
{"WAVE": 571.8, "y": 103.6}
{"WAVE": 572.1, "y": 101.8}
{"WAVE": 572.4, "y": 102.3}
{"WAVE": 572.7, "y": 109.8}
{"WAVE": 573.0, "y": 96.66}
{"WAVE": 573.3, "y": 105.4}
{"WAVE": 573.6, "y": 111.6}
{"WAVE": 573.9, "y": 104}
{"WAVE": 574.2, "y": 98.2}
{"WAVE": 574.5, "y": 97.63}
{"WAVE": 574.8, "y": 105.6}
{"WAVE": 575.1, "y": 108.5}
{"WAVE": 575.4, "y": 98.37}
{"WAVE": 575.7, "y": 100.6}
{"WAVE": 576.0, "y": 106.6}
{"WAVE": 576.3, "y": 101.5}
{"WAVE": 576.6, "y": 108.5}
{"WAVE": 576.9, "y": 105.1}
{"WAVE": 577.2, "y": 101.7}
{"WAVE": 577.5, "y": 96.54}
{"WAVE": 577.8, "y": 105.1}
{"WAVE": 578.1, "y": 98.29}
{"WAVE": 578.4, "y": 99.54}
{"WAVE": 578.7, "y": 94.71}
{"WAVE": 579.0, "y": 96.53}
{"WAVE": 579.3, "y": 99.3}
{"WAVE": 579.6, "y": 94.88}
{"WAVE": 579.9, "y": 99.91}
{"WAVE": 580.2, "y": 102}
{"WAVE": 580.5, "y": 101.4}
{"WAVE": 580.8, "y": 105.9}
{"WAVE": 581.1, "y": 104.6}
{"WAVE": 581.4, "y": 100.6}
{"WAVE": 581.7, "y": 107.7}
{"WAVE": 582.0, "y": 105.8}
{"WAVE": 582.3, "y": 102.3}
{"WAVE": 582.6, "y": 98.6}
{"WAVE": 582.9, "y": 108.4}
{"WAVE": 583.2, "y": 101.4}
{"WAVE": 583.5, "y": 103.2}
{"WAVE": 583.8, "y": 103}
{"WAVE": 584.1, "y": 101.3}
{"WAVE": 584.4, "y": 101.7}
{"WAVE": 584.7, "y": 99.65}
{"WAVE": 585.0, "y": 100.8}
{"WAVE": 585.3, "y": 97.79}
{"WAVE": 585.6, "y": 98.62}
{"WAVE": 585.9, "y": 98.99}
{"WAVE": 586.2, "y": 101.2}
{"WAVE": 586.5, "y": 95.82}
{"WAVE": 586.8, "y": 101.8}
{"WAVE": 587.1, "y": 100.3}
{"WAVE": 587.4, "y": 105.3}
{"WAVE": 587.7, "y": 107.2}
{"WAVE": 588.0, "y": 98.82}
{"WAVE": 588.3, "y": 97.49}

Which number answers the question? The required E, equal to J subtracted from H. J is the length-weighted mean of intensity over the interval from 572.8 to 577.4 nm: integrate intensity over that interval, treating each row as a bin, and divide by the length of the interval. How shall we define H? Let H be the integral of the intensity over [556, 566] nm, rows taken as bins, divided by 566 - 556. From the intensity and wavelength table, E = -5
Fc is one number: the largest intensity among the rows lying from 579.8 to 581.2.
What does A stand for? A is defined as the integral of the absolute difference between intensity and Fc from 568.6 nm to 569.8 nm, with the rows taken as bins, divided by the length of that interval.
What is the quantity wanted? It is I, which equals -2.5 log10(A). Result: -2.00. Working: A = 6.3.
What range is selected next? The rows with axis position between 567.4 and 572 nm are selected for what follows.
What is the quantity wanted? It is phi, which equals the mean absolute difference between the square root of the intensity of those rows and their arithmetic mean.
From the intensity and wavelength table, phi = 0.17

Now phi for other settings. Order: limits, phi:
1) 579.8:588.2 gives 0.12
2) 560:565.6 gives 0.17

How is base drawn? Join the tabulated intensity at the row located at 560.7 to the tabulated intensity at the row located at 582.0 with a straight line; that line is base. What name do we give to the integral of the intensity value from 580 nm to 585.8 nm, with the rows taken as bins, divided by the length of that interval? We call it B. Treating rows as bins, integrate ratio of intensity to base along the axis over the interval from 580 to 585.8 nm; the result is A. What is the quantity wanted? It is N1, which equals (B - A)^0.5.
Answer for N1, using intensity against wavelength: 9.83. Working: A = 5.6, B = 102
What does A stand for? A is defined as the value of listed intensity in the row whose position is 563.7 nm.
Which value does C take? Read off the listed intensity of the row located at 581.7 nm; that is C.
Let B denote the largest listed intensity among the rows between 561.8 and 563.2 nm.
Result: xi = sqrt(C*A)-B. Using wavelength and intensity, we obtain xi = 2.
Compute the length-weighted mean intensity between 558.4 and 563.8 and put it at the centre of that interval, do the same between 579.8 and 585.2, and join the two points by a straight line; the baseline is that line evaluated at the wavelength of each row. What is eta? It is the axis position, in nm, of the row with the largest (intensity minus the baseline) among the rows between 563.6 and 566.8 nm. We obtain 564.9 nm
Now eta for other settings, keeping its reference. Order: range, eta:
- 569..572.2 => 569.1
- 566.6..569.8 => 569.1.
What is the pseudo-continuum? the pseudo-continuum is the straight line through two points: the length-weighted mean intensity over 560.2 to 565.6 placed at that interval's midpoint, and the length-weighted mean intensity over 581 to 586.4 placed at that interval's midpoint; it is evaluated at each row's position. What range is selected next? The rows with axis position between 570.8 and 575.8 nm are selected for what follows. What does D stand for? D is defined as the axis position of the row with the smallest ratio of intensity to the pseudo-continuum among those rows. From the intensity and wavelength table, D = 570.9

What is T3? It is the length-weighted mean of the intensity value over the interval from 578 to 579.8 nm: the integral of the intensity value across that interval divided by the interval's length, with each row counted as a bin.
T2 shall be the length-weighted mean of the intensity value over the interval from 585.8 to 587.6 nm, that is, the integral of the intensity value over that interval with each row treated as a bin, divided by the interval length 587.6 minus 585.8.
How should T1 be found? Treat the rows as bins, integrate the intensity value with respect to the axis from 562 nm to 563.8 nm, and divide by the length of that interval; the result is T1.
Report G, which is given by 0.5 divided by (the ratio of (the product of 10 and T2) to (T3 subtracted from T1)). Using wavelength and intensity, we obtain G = 0.0016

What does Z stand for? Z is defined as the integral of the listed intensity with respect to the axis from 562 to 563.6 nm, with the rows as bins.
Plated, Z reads 160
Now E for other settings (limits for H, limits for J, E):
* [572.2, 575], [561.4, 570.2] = 4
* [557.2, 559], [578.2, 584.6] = -4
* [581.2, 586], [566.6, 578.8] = 1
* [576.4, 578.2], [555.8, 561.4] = 5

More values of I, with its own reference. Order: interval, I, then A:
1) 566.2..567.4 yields -1.77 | 5.1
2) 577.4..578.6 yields -1.96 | 6.1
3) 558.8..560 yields -2.65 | 11.5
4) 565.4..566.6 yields -2.21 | 7.7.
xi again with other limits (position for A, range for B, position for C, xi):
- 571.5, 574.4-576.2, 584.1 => -8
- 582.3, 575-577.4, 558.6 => -10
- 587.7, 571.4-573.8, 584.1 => -7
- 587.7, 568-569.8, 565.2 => -3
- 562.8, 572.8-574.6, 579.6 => -13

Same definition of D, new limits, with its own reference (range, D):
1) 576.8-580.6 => 578.7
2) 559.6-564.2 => 561.6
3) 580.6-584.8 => 582.6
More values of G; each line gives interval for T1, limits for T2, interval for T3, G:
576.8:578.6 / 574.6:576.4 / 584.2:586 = 0.0005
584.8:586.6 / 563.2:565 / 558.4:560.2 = 0.0024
